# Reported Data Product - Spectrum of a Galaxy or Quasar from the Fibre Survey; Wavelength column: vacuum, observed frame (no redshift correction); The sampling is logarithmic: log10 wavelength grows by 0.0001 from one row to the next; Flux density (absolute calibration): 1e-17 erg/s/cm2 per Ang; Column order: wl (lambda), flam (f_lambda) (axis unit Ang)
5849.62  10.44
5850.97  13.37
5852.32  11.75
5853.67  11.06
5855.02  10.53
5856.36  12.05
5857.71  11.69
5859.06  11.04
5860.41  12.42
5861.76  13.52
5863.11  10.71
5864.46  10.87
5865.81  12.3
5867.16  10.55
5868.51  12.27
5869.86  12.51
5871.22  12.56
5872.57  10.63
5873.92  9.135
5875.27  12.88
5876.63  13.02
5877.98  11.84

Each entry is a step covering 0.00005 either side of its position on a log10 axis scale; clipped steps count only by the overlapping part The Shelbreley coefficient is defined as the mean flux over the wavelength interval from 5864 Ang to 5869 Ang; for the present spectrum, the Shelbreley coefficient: 11.5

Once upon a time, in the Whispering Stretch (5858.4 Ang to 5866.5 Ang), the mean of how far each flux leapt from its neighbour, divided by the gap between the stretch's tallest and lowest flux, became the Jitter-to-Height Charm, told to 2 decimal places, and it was 0.49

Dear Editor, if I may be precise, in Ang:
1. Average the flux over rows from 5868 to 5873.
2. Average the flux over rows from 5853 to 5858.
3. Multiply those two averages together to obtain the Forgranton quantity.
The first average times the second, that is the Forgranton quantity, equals 136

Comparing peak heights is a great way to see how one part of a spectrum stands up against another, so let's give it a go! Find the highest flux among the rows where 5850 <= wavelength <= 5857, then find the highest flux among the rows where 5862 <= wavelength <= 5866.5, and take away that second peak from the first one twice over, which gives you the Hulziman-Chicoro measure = -11.2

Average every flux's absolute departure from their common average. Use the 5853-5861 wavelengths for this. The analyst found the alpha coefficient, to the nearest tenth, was 0.6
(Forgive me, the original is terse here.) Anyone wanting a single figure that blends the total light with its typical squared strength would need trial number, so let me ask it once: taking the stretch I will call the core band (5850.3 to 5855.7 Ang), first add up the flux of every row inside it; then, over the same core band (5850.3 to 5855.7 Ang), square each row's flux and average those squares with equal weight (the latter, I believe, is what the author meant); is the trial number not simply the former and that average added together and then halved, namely 92.1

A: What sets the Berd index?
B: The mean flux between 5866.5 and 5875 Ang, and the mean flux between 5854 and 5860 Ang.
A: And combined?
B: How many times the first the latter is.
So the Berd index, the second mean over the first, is 1.00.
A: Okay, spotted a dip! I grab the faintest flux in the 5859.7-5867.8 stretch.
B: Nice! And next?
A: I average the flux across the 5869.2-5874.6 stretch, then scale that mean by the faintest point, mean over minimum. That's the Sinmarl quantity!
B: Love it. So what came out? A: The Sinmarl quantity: 1.06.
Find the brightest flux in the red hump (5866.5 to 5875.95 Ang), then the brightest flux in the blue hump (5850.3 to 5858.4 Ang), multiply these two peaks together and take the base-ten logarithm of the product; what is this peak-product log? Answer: 2.24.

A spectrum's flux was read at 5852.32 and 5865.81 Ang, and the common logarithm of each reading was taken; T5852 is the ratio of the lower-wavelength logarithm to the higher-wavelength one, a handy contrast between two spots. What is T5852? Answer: 0.98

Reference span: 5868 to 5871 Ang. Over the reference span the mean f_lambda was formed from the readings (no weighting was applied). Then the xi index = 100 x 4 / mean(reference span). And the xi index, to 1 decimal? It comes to 32.3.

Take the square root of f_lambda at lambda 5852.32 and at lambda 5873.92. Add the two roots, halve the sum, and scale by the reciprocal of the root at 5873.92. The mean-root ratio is 1.07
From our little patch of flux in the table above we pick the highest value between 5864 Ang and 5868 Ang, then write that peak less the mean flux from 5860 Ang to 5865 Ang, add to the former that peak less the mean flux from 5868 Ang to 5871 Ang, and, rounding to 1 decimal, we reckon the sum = 0.3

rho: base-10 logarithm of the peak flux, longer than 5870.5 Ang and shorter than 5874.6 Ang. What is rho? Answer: 1.10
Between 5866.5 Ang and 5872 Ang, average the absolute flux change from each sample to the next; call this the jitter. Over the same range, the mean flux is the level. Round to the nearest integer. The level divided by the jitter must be 18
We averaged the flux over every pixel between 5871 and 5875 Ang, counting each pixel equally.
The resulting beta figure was 10.8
